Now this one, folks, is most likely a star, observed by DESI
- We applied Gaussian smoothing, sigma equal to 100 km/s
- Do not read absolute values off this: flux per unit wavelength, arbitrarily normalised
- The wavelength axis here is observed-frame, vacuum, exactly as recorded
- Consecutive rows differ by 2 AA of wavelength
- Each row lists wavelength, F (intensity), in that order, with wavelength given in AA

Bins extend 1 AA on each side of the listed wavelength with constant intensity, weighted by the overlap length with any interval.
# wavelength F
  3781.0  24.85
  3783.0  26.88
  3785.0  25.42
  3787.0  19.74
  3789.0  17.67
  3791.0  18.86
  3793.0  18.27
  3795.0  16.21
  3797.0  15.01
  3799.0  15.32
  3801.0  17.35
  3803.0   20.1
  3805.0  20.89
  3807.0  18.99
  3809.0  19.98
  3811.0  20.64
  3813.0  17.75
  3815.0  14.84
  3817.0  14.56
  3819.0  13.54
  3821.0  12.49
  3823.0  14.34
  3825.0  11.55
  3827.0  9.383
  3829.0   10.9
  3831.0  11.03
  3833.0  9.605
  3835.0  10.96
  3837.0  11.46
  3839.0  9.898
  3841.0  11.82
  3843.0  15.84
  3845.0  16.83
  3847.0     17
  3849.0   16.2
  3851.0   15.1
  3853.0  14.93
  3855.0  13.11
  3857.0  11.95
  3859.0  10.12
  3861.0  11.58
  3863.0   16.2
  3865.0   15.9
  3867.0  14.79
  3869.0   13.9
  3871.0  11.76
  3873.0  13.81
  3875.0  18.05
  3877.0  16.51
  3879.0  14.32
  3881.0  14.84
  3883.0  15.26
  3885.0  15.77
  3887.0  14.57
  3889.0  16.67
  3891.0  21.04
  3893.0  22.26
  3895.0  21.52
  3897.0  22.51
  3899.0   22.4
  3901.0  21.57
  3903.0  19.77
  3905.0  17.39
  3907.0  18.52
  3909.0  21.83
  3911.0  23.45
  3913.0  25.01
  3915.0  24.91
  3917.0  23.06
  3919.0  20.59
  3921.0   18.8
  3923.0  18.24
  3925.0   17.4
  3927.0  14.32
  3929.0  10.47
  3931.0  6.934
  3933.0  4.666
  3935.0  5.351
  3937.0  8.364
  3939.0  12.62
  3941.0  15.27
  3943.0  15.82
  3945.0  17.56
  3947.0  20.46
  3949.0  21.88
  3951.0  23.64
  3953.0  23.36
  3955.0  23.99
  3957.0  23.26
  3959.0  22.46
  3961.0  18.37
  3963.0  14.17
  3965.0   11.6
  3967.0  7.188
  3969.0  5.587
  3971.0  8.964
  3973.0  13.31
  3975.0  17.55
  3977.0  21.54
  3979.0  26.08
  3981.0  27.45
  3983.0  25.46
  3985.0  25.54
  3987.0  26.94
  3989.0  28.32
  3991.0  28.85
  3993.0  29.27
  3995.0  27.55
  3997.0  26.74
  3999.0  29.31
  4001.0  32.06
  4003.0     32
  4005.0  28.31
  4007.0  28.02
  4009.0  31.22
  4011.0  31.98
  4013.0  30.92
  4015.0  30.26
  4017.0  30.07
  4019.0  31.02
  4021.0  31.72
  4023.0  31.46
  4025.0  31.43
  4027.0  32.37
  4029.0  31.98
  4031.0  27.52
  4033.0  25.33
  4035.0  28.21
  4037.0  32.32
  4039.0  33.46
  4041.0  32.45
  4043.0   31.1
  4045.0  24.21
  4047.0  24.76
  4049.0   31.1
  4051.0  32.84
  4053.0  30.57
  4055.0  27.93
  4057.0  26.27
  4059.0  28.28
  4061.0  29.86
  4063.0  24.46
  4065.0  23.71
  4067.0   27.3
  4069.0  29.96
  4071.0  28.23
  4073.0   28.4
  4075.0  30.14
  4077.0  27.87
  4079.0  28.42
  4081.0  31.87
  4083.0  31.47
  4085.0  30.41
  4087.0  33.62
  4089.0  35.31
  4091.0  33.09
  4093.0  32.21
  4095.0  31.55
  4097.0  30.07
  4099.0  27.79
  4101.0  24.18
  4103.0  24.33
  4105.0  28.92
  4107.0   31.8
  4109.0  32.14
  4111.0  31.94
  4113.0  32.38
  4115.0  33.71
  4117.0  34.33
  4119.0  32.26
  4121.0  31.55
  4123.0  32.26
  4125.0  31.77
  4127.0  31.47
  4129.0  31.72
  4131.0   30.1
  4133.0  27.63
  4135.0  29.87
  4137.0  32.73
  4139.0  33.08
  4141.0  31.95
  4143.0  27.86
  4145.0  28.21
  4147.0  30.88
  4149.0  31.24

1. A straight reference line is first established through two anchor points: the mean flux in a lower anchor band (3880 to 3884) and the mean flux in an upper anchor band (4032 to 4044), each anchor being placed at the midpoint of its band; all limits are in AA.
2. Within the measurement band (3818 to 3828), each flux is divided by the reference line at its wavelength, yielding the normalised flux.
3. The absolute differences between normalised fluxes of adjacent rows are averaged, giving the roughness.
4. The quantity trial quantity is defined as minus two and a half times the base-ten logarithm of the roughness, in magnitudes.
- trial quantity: 1.6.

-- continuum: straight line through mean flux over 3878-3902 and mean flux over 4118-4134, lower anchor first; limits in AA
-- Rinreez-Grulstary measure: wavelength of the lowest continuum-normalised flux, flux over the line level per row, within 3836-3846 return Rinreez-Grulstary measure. 3839.0 AA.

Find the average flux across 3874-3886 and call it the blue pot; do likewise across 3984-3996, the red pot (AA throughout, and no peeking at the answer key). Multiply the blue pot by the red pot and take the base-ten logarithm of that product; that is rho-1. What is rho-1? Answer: 2.64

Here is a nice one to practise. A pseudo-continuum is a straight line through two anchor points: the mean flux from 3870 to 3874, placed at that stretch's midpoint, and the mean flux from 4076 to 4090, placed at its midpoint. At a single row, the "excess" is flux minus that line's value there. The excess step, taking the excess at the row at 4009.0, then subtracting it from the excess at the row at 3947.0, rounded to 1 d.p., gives -5.3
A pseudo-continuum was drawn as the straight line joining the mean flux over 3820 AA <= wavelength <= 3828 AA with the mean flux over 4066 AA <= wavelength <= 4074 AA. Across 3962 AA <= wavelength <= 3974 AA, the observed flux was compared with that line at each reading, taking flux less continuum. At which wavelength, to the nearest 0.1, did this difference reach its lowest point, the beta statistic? 3969.0 AA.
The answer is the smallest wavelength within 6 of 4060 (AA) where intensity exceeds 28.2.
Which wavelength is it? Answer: 4059.0 AA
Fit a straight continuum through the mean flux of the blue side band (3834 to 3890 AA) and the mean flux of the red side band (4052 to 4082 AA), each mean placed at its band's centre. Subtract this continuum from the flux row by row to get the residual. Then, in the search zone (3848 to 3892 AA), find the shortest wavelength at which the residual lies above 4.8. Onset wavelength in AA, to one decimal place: 3891.0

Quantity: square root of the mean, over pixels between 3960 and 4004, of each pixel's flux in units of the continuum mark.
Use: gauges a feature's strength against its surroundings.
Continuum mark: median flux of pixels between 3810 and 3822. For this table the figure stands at 1.2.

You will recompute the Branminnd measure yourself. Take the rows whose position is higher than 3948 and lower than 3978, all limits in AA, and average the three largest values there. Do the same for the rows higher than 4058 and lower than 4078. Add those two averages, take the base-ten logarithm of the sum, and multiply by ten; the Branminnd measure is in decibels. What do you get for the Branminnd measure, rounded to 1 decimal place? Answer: 17.3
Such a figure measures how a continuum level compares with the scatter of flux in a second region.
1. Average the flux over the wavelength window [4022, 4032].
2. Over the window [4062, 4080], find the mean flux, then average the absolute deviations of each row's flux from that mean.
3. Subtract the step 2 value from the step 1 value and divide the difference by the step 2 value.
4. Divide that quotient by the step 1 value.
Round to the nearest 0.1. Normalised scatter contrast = 0.6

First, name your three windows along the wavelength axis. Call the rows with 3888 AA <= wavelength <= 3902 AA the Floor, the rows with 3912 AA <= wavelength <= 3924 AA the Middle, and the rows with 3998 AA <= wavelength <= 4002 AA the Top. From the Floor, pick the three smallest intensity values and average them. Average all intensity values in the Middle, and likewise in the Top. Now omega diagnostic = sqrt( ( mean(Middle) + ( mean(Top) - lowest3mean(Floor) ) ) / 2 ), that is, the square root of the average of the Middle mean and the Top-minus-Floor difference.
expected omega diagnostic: 4.0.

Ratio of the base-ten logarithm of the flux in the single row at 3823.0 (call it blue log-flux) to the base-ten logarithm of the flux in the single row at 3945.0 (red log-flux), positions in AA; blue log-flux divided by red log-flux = 0.93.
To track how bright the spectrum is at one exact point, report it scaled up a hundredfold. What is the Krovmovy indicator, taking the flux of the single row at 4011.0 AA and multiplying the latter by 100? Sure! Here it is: 3198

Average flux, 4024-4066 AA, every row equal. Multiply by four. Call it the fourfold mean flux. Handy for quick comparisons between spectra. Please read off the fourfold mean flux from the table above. 116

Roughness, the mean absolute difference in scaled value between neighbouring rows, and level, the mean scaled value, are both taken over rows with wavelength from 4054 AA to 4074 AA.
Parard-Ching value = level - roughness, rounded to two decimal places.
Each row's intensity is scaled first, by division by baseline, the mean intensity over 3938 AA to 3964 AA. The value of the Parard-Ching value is 1.30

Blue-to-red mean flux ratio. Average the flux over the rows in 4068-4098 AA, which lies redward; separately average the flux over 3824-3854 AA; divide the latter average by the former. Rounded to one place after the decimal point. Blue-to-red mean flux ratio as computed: 0.4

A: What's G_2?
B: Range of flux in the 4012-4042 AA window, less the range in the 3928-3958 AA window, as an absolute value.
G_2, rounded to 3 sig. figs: 11.2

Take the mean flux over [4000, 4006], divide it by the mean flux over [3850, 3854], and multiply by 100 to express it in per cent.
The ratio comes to 205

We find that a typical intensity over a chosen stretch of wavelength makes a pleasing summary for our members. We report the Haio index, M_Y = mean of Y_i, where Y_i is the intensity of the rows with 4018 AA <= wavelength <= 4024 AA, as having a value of 31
